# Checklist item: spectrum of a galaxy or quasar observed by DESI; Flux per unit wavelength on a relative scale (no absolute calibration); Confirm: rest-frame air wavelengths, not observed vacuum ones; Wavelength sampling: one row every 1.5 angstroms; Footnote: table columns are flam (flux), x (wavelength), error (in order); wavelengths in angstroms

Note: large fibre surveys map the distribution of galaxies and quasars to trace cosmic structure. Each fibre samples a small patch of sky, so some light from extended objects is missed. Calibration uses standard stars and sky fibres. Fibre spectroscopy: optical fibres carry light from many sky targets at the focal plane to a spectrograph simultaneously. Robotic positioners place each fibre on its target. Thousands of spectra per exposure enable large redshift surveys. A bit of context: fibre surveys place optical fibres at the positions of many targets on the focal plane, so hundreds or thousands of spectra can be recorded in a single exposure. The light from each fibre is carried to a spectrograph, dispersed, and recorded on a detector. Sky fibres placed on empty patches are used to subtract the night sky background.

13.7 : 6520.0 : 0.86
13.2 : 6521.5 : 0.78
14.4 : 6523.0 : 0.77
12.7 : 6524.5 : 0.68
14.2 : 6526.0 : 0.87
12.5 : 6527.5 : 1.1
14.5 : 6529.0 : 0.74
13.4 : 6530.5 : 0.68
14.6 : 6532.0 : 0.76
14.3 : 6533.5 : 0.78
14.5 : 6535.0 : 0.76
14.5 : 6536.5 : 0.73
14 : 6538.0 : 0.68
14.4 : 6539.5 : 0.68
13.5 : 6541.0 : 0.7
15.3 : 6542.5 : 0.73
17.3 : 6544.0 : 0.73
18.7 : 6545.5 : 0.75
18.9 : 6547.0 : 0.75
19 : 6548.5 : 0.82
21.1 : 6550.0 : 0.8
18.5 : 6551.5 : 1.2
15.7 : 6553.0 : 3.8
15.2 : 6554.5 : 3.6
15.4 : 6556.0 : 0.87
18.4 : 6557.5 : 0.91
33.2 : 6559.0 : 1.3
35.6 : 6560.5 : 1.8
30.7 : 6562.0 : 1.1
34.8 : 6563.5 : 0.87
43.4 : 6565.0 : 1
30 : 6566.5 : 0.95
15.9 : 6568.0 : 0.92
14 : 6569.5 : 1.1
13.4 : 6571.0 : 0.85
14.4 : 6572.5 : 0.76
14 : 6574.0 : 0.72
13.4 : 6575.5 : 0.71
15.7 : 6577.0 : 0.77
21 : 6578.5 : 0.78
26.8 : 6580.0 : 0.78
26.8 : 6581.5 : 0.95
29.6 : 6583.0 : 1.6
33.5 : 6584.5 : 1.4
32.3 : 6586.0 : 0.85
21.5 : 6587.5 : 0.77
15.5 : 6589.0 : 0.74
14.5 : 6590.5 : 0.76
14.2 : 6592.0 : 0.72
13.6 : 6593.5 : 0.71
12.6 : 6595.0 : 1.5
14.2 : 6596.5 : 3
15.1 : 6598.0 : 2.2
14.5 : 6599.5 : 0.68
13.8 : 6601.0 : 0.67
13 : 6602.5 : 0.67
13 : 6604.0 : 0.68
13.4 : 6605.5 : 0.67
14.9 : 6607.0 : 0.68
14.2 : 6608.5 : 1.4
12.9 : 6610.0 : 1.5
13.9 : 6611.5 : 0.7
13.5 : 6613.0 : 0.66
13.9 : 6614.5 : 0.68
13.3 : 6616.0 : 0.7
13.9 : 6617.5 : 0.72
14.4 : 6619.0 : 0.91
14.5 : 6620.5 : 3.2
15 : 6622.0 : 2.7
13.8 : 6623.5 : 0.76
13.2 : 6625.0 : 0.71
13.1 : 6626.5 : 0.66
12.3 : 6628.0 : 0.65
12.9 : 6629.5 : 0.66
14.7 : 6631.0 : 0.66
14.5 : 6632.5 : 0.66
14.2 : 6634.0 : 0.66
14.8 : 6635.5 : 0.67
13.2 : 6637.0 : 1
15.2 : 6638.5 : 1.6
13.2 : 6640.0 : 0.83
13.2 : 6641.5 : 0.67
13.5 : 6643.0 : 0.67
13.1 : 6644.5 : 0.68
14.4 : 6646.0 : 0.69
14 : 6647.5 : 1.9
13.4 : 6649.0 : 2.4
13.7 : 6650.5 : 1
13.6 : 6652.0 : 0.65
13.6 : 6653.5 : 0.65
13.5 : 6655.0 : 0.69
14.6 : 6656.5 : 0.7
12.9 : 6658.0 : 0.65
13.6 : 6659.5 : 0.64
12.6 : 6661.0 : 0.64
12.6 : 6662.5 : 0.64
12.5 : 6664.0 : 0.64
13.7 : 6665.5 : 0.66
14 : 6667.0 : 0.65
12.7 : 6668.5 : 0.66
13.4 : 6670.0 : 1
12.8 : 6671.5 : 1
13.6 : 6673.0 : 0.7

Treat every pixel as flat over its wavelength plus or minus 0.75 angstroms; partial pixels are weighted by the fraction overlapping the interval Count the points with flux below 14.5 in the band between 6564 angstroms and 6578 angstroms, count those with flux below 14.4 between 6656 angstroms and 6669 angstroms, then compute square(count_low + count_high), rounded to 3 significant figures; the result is 169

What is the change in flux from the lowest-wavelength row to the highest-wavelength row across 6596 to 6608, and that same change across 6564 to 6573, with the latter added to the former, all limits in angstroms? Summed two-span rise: -28.3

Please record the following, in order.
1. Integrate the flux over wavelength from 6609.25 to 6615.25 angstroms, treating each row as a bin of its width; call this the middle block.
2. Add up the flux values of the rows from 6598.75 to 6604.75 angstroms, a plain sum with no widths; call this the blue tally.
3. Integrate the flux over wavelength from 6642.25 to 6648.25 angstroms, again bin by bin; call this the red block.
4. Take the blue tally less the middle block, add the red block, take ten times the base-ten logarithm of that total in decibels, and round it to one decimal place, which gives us 17.4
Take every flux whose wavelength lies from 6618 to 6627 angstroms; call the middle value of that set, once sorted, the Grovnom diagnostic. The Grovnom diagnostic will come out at 14.1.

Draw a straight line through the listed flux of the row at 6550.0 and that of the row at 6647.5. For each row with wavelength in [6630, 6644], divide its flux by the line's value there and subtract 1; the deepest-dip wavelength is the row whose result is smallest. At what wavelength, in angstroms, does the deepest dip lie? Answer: 6637.0 angstroms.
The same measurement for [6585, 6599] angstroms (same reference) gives 6595.0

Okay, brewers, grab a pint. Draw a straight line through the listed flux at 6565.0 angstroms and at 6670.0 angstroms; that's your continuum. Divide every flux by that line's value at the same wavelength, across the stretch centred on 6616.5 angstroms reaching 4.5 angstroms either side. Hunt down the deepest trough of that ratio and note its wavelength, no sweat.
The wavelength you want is 6613.0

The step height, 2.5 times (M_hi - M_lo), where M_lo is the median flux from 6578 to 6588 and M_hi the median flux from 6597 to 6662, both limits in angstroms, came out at -33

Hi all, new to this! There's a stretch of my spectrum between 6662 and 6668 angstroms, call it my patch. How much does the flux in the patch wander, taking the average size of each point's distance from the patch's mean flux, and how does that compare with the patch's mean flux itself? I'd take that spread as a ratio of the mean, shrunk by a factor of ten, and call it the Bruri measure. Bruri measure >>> 0.005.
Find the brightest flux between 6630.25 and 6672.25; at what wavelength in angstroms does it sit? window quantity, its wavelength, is 6638.5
